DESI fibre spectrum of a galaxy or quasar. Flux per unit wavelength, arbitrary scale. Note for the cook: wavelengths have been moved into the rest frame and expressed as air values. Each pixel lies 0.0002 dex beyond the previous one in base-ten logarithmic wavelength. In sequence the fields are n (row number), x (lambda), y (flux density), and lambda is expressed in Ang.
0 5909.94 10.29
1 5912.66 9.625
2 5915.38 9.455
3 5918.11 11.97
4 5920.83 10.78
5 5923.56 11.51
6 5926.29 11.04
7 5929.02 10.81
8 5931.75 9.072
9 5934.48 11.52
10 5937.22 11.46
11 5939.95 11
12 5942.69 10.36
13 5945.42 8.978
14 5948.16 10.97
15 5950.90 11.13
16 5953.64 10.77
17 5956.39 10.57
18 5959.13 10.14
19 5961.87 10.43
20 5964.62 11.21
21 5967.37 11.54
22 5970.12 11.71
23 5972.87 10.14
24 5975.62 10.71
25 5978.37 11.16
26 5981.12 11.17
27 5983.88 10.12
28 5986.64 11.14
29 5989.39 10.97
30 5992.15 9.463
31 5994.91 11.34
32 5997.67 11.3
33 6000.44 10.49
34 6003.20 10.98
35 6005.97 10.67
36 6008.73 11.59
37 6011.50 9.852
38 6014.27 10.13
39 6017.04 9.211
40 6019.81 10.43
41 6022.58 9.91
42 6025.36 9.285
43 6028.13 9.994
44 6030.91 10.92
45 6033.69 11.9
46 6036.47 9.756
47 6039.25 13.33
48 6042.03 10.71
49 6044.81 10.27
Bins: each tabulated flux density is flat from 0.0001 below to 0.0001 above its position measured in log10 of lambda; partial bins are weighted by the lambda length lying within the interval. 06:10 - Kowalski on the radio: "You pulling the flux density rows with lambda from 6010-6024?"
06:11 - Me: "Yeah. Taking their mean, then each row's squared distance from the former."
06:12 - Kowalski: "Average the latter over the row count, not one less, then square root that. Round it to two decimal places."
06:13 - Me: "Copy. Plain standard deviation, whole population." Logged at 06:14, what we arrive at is 0.40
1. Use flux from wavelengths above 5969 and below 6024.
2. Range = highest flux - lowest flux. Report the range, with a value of 2.50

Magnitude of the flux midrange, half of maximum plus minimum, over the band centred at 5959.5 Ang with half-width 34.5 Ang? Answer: -2.54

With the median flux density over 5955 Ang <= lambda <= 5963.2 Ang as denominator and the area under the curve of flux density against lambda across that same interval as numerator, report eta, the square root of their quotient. 2.86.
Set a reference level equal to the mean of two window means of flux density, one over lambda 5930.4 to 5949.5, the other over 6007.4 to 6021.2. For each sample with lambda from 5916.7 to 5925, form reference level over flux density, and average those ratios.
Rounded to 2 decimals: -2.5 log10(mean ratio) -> 0.10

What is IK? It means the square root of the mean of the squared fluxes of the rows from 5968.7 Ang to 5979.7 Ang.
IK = 10.95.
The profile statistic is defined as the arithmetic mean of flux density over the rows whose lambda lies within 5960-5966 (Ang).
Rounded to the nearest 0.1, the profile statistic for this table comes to 10.8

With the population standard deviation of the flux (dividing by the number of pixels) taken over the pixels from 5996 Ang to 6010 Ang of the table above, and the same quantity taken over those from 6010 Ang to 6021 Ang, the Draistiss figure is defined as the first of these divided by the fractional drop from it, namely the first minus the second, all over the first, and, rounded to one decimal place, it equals -3.3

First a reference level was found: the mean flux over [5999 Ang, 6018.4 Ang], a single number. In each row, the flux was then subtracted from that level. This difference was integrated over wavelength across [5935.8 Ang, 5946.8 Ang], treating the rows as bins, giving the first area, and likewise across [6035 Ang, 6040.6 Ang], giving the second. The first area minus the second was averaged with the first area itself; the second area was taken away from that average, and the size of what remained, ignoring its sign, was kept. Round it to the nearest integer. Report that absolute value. 9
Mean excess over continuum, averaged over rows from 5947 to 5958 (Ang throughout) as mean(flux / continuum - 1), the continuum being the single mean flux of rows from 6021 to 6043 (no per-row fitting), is 0.01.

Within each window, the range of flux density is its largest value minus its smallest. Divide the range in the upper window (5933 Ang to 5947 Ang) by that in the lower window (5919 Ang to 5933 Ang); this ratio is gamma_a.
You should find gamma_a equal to 1.0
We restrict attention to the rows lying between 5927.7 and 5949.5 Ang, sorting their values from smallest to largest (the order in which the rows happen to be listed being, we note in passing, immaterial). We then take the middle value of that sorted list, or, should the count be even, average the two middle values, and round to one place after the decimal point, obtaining 10.9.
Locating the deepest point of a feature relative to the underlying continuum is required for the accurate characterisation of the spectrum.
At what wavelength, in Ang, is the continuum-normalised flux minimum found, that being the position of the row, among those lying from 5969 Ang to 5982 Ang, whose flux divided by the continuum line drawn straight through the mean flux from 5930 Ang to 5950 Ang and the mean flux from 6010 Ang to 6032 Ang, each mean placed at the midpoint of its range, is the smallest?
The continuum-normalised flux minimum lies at 5972.87 Ang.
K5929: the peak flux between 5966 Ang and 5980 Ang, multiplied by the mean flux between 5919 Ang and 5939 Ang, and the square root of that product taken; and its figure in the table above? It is 11.3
